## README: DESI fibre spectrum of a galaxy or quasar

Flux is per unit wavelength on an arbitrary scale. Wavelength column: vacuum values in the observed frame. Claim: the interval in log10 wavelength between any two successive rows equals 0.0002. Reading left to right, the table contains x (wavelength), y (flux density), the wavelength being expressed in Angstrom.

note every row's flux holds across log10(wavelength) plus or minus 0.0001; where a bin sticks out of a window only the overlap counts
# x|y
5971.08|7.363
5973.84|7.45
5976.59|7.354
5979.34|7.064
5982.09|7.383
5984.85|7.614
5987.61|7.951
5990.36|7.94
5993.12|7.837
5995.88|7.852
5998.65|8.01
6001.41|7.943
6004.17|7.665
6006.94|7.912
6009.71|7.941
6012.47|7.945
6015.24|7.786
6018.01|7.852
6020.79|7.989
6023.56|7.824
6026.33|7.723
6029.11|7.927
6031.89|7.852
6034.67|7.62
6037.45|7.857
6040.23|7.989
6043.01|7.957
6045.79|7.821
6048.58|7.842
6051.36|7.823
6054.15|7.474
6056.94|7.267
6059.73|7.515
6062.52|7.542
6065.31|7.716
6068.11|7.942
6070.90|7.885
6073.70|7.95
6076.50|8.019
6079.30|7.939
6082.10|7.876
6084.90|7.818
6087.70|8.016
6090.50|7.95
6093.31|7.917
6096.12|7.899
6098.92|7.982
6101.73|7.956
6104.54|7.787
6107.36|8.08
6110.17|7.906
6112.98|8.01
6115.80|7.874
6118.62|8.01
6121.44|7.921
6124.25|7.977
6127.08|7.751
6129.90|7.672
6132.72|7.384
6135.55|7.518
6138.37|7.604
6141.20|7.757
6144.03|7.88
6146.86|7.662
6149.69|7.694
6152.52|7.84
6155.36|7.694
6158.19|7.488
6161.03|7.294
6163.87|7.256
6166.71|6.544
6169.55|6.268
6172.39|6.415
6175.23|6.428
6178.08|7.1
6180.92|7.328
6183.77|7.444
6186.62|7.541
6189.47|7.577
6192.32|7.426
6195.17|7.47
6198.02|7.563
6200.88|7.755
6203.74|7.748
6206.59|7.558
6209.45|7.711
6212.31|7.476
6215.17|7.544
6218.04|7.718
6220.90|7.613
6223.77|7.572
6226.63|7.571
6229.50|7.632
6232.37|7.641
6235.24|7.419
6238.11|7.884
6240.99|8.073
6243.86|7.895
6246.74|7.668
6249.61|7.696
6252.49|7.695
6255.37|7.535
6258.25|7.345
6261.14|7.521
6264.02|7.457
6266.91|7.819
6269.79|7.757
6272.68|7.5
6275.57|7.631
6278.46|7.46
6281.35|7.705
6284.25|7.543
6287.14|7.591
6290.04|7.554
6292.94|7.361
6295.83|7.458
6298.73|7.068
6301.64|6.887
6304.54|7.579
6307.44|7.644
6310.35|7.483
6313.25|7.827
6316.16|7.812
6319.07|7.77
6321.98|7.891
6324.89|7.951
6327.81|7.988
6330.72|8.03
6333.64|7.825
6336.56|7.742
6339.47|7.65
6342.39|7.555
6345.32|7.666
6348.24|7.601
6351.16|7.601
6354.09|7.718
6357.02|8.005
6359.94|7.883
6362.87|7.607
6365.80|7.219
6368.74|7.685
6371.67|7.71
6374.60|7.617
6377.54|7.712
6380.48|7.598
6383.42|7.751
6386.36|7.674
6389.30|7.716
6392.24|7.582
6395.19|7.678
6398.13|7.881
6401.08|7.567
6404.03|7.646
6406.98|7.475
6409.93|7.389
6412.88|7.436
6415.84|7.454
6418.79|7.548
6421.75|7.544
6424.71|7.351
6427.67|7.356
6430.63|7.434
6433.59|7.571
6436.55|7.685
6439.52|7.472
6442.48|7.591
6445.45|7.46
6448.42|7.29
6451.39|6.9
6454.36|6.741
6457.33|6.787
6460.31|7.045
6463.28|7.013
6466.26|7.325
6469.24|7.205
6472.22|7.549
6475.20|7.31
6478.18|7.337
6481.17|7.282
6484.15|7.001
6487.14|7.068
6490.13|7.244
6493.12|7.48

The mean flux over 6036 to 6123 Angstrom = 7.86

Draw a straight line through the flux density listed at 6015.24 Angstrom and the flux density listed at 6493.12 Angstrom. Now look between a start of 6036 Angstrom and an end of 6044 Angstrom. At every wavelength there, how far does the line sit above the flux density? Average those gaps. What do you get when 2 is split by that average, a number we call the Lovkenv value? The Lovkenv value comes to -12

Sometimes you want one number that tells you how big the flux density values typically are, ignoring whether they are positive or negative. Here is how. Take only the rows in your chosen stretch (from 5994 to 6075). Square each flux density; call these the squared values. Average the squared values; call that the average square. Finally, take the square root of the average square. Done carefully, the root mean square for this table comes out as 7.8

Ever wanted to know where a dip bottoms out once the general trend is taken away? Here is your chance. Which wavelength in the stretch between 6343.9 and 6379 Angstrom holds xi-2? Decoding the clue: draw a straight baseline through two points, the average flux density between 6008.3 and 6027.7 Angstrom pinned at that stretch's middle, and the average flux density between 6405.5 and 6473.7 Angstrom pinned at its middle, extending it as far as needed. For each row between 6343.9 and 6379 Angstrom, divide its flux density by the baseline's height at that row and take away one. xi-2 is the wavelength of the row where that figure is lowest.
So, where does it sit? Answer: 6365.80 Angstrom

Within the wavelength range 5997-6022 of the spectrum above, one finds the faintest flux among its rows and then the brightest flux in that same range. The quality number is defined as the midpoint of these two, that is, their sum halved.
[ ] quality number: 7.84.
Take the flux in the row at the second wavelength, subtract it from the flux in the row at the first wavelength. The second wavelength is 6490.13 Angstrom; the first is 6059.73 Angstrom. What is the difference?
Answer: 0.27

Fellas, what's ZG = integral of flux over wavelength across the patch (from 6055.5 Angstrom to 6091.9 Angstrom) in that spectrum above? 284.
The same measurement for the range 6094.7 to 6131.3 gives 289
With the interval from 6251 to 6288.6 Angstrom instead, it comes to 285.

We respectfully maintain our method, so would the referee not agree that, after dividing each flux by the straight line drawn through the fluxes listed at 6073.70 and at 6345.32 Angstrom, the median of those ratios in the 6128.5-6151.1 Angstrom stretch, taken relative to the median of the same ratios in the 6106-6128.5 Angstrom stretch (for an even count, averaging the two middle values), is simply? 0.97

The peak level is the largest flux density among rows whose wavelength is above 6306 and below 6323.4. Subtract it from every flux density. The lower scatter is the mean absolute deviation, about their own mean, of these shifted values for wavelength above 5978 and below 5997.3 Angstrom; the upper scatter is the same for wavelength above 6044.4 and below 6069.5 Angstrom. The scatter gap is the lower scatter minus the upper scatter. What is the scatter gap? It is 0.08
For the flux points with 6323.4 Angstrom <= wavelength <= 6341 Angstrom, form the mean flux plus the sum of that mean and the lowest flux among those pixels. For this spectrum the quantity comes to 23.4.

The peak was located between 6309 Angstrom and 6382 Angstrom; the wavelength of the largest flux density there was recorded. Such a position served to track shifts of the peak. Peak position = 6330.72 Angstrom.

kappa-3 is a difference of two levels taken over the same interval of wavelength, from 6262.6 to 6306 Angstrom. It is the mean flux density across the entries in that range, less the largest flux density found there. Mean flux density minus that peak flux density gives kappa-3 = -0.33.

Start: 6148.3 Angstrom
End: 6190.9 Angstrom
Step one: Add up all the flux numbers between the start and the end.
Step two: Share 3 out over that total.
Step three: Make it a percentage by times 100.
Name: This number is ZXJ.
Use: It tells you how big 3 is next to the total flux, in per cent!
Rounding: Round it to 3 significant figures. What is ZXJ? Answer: 2.78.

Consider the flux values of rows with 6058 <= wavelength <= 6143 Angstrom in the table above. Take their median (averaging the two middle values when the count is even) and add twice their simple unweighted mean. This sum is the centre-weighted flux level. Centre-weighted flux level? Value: 23.6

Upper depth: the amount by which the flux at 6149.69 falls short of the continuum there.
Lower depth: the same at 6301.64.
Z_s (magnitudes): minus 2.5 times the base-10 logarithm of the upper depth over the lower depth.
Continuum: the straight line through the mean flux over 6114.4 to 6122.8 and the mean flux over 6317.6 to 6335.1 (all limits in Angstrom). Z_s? 1.6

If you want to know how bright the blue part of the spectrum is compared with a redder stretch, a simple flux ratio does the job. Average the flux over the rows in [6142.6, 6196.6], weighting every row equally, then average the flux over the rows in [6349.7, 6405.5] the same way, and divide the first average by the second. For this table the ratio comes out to 0.95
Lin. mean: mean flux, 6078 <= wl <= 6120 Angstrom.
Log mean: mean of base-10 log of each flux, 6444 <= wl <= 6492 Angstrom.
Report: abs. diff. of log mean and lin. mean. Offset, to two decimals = 7.08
